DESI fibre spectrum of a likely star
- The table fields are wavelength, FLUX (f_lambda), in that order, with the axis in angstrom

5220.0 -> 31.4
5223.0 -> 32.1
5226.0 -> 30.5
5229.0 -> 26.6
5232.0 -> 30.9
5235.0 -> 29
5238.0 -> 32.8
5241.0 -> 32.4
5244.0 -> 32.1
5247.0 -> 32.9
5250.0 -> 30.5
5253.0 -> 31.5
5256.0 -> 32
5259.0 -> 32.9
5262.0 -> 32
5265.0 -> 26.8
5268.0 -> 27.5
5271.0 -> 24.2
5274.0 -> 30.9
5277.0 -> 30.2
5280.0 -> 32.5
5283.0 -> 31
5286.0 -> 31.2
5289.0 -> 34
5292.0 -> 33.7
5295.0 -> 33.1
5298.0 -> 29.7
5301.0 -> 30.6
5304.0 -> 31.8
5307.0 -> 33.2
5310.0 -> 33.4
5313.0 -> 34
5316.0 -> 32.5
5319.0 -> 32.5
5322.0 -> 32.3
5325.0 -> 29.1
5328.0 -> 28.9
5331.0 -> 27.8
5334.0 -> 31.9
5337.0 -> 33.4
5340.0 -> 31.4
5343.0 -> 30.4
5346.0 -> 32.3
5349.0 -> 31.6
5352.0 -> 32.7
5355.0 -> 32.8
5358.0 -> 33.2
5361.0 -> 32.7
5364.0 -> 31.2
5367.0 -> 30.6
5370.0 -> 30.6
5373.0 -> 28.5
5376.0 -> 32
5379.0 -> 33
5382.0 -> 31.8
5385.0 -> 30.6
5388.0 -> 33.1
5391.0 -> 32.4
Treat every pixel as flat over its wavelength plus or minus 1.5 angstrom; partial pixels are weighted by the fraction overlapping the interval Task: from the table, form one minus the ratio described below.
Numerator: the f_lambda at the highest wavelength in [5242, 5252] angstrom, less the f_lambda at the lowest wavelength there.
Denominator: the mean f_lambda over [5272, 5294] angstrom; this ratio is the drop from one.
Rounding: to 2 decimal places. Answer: 1.05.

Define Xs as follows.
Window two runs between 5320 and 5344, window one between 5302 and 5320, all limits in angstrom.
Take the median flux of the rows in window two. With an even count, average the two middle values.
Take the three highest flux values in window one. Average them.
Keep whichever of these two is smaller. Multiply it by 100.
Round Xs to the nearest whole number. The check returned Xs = 3090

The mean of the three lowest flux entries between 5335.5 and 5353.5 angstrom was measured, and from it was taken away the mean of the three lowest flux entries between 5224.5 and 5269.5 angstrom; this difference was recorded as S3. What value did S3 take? 4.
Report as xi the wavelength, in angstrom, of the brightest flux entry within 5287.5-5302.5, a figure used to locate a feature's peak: 5289.0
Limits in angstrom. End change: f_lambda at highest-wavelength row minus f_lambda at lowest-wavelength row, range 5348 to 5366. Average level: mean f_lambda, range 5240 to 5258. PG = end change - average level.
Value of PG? -32.3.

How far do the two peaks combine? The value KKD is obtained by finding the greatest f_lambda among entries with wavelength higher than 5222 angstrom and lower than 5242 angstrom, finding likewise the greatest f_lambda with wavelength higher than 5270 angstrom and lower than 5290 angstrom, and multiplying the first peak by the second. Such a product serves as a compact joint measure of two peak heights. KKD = 1115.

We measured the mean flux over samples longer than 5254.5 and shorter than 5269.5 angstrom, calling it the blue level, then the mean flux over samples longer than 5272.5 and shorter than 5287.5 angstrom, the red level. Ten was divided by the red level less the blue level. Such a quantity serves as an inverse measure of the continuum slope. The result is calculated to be 11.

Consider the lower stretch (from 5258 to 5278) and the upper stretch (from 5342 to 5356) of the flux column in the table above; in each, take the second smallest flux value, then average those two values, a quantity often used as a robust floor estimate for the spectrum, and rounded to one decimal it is 29.2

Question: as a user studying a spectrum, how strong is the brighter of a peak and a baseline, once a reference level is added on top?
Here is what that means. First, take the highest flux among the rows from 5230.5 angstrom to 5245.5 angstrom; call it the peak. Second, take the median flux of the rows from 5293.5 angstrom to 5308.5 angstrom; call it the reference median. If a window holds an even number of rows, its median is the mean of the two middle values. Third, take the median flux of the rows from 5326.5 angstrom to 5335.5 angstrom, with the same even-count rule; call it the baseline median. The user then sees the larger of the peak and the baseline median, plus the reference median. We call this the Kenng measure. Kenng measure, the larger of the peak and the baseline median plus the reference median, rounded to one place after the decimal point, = 64.6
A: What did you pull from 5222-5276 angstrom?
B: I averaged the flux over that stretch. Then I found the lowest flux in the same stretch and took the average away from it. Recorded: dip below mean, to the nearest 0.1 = -6.2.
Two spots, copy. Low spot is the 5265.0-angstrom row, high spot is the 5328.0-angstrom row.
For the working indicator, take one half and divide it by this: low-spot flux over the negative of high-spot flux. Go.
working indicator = -0.539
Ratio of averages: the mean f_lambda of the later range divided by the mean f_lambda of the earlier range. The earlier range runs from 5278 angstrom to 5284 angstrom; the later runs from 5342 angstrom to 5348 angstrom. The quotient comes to 0.99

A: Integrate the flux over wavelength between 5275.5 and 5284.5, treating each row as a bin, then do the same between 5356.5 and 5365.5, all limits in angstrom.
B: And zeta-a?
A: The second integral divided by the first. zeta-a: 1.04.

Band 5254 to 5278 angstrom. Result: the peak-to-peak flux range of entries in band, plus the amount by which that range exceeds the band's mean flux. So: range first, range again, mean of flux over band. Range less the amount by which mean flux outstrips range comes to -12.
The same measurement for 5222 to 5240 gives -18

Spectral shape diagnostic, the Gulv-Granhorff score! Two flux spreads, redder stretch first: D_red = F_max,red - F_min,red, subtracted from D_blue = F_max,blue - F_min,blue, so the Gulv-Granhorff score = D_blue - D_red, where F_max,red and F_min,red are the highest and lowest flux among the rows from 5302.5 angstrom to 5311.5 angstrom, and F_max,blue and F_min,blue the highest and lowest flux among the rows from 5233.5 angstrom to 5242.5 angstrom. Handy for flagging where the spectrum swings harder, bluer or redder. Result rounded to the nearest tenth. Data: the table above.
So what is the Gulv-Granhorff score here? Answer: 2.2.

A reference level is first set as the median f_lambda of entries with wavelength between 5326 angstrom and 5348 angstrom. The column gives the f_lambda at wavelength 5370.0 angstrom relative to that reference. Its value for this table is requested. -0.8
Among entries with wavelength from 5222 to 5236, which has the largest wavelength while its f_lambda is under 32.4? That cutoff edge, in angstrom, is 5235.0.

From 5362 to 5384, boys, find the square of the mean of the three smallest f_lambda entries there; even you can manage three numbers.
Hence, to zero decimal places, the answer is 894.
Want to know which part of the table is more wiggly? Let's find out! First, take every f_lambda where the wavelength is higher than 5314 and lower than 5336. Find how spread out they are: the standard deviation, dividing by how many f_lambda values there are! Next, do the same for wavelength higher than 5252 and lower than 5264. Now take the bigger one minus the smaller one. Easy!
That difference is 1.4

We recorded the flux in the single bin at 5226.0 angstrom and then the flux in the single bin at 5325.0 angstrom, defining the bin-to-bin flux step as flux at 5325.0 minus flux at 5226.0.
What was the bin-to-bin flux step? -1.4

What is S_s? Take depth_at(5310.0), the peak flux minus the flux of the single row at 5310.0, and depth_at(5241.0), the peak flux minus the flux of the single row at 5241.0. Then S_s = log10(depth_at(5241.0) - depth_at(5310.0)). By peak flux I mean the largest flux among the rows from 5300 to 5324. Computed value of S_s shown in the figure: 0.00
